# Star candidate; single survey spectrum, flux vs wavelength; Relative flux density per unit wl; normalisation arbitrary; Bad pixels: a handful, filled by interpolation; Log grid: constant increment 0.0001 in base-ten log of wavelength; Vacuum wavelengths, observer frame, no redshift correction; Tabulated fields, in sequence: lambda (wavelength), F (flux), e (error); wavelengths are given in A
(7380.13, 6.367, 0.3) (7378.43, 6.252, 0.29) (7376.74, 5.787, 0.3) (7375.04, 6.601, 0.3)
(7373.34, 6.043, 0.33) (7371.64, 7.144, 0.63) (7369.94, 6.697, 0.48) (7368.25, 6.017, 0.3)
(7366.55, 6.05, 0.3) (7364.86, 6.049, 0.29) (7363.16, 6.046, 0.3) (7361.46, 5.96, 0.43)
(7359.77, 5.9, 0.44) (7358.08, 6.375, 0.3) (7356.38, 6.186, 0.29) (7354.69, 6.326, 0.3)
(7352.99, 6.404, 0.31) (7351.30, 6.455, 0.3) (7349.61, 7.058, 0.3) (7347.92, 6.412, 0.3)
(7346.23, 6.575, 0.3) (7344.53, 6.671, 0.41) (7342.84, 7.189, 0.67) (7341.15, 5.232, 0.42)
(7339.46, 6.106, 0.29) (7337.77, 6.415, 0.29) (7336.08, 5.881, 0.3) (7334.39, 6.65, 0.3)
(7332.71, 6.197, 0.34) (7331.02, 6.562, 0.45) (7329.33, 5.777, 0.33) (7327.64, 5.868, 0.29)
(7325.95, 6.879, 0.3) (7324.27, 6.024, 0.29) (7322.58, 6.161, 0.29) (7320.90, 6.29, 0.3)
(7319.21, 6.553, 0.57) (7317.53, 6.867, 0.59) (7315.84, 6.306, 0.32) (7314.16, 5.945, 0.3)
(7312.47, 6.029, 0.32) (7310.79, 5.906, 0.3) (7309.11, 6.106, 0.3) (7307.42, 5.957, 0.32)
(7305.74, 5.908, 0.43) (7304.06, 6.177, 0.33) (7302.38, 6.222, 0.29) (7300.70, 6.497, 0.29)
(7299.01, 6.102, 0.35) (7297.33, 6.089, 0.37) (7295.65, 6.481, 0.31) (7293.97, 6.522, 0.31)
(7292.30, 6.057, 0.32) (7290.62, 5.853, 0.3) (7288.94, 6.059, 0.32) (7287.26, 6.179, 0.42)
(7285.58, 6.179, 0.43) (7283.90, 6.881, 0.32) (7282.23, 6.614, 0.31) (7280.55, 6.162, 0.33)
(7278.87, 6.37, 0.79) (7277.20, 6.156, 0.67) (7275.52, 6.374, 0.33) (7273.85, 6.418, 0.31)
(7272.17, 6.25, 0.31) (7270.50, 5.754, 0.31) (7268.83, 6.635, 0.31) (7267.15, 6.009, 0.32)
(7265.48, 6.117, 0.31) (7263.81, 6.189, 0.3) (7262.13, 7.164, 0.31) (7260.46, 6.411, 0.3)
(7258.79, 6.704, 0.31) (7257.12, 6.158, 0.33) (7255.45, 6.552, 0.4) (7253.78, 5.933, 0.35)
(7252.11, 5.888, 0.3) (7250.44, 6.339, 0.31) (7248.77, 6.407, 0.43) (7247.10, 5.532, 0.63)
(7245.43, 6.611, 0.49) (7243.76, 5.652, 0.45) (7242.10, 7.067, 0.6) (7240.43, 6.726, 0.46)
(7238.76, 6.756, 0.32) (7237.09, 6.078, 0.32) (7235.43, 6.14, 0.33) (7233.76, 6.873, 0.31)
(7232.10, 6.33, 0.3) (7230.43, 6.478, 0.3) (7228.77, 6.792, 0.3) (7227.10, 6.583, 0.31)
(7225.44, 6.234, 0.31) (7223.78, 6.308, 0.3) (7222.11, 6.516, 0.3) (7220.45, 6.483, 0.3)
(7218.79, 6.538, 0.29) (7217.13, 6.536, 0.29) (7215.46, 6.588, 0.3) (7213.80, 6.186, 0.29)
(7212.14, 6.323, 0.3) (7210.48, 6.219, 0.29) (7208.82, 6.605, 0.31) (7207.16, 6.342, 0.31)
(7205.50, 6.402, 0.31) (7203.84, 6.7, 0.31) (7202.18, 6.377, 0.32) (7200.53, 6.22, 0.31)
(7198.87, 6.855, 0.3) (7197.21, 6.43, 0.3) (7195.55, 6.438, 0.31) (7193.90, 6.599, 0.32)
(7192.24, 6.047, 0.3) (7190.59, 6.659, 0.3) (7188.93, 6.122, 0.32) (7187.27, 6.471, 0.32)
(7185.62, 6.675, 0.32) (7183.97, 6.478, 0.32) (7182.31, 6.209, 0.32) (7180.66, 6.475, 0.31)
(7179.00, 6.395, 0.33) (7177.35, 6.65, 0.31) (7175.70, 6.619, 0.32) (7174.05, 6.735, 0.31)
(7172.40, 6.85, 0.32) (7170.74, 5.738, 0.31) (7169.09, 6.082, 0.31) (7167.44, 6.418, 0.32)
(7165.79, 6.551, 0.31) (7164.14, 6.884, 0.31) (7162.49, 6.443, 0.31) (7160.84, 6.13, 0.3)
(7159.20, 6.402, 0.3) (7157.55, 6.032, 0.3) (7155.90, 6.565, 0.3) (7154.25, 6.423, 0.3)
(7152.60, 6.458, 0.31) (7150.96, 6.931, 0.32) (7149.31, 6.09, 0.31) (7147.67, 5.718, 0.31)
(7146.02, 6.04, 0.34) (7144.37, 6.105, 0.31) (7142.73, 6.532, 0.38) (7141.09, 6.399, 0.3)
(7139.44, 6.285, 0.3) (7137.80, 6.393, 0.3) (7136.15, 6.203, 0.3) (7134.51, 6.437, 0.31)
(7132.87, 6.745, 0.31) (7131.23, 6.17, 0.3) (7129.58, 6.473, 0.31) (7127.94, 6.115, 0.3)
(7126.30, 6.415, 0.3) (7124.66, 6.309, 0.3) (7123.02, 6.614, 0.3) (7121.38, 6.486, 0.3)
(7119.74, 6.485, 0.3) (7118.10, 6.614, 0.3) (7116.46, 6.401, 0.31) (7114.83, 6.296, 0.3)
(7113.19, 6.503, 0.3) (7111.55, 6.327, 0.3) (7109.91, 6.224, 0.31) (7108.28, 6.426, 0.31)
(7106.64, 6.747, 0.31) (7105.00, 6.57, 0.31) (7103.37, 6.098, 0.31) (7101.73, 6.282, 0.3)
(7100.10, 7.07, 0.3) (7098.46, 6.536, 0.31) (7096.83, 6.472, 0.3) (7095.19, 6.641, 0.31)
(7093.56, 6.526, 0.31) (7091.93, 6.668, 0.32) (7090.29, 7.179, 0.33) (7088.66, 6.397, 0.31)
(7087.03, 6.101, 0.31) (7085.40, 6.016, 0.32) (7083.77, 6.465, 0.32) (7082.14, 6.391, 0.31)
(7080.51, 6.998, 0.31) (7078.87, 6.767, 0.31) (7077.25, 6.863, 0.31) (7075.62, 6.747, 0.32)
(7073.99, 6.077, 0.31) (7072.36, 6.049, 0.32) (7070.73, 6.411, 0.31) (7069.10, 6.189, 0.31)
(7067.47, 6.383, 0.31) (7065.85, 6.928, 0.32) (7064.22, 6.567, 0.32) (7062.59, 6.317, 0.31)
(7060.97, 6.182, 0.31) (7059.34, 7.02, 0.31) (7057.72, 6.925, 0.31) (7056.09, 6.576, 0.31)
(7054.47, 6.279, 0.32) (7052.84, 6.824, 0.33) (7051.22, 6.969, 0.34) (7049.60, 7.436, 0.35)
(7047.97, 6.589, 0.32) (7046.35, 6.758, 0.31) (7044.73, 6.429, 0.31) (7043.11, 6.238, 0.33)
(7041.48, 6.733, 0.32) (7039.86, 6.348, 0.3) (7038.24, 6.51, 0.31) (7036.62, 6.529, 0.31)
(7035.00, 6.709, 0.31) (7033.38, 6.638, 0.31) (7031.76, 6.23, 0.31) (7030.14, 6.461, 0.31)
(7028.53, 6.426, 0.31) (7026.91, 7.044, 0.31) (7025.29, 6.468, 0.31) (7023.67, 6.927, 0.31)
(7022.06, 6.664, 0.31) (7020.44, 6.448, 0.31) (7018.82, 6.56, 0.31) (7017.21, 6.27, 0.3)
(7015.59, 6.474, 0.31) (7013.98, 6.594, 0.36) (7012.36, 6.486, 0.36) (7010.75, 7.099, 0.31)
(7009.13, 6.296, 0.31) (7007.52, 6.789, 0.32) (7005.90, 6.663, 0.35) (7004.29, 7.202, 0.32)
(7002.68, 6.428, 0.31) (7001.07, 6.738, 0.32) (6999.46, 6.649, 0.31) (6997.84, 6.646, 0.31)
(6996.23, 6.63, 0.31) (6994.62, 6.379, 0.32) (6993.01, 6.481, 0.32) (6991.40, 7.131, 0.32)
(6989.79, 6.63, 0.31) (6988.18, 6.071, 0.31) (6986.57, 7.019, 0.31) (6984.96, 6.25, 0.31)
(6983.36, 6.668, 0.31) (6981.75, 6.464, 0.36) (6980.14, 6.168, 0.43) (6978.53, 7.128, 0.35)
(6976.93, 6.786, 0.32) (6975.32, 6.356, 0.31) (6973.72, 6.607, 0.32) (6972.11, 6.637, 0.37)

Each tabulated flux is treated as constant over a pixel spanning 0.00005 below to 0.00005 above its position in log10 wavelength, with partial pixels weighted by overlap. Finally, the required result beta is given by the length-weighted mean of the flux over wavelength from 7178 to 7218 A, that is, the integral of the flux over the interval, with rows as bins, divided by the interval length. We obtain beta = 6.43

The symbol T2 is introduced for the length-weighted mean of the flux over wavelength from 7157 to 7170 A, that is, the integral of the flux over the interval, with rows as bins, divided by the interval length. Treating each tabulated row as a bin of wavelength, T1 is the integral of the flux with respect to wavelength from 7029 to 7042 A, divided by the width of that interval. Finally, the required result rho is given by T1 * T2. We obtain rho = 41.5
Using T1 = 6.52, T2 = 6.37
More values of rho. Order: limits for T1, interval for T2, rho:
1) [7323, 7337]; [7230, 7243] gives 40.8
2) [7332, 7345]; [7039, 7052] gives 42.0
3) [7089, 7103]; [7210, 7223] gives 42.7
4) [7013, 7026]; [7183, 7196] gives 42.1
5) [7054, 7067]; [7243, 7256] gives 40.3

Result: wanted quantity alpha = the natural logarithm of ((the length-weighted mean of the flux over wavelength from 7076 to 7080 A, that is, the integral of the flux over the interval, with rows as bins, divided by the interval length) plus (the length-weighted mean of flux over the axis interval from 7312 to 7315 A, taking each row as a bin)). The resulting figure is 2.55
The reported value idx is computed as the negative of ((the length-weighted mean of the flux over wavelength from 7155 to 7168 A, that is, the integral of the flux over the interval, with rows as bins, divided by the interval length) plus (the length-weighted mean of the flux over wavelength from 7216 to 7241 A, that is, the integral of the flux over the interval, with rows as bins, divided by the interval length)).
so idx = -12.9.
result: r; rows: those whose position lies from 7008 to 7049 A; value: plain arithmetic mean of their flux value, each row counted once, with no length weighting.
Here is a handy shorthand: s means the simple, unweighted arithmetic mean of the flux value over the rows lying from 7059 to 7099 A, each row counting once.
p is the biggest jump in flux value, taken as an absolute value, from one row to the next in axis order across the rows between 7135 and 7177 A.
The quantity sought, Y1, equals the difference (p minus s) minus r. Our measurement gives -12.0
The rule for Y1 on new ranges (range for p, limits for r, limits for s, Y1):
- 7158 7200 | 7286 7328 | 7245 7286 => -11.4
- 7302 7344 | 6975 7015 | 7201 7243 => -11.2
